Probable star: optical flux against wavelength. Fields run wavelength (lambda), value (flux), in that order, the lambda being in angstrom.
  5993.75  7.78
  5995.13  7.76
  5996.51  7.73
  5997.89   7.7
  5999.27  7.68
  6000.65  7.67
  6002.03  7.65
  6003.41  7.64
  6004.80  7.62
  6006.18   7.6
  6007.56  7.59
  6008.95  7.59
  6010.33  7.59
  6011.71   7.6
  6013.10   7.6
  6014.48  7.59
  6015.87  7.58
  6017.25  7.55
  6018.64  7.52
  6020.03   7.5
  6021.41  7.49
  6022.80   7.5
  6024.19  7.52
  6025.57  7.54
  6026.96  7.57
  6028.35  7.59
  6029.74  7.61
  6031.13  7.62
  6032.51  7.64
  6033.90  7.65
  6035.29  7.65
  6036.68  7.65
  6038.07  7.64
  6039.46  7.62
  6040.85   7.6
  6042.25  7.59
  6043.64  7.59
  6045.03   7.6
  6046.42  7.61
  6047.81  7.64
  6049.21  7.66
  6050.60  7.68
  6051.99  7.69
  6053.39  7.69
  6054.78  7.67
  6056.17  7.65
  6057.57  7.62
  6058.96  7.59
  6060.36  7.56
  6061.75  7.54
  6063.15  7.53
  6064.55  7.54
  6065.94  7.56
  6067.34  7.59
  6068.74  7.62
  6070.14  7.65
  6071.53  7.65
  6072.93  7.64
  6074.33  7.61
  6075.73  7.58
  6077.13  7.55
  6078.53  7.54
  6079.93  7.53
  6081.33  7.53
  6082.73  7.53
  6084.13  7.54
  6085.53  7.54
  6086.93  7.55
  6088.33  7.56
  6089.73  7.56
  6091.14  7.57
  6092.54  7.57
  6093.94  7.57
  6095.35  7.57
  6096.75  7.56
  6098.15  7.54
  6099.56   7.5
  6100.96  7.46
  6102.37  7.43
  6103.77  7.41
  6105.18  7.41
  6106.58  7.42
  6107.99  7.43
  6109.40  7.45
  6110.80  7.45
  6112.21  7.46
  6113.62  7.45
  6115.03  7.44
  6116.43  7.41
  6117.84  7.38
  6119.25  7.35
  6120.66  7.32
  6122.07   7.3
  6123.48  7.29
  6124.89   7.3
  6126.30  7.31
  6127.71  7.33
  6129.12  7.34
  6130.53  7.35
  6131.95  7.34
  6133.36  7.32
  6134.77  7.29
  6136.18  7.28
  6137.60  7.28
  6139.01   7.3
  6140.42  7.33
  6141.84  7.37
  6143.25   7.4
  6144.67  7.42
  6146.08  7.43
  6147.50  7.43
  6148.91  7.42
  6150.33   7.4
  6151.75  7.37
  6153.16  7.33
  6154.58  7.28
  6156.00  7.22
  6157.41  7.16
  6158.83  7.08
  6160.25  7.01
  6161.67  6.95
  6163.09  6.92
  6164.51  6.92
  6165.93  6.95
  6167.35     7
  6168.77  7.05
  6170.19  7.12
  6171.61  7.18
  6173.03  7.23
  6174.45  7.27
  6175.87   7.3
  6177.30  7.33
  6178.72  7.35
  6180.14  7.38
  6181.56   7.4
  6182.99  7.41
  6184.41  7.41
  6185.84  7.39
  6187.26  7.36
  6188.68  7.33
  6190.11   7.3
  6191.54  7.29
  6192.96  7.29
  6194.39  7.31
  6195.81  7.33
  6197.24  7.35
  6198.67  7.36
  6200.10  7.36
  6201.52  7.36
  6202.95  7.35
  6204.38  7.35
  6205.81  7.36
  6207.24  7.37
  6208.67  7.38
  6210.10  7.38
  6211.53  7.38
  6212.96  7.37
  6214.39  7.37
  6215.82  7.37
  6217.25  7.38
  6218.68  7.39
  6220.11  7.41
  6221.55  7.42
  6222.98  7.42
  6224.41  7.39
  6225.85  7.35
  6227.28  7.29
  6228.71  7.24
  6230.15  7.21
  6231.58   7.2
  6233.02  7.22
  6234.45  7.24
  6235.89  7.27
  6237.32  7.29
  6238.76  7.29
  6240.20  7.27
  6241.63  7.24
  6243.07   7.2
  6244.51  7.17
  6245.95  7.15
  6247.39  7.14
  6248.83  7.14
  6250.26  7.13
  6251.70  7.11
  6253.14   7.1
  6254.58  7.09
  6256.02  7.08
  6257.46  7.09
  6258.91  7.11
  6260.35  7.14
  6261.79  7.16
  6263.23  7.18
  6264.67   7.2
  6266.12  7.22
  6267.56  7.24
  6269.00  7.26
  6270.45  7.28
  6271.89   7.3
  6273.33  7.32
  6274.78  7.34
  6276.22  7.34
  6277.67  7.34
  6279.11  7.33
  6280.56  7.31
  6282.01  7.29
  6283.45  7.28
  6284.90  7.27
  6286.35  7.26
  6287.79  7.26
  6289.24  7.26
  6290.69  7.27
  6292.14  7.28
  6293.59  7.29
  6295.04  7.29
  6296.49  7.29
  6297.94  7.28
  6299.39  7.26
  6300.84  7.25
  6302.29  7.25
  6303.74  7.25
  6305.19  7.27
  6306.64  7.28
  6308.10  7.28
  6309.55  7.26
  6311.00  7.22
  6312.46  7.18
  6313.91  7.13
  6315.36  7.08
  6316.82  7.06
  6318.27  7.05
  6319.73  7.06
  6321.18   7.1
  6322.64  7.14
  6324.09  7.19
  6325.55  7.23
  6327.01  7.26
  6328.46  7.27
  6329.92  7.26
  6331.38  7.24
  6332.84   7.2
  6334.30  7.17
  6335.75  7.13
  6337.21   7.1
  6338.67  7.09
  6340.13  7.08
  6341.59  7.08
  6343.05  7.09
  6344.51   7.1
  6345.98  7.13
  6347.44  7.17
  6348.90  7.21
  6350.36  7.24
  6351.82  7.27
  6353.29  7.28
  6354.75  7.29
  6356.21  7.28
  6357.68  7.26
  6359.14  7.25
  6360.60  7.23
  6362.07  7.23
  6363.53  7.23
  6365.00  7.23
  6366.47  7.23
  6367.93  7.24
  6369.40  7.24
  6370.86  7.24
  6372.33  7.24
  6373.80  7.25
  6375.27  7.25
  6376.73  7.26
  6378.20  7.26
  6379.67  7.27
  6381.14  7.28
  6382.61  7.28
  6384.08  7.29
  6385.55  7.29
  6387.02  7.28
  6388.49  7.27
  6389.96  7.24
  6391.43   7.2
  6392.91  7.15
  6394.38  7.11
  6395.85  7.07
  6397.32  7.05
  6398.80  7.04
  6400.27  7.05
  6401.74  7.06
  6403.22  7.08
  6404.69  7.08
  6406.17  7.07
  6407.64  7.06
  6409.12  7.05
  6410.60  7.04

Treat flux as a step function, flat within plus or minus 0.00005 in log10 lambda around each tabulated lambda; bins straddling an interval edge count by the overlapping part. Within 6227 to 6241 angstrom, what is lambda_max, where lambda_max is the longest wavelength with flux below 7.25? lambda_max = 6234.45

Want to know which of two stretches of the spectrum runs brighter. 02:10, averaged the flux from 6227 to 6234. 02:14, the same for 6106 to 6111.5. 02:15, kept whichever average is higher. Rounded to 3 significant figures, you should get 7.44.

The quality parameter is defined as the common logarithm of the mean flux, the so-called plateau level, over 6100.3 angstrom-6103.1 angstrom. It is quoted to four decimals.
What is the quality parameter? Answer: 0.8719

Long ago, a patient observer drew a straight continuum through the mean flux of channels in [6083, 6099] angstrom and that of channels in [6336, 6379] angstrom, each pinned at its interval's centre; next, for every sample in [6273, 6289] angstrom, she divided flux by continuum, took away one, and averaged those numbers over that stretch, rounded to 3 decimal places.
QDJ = -0.001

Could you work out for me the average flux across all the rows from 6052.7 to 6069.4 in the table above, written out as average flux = 7.60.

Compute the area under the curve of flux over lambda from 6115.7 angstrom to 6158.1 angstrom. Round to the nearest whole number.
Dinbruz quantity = 311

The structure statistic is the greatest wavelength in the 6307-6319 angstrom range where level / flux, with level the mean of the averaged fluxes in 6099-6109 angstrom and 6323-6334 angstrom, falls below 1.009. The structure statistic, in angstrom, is 6308.10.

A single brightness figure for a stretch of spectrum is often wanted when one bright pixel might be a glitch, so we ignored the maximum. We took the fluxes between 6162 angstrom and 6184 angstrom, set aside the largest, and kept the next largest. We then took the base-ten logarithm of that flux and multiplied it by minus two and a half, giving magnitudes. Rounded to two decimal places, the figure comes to -2.17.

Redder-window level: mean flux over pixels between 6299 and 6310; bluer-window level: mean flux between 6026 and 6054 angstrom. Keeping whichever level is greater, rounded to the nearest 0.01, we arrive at 7.63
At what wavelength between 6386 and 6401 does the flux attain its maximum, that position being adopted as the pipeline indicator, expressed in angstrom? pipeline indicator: 6387.02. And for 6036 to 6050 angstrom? 6049.21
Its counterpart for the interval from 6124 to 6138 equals 6130.53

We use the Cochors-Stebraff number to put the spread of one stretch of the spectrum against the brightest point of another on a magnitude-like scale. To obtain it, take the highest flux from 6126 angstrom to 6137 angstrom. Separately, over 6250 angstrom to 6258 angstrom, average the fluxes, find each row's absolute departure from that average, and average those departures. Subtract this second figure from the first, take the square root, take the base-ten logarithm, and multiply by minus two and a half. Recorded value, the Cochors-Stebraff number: -1.08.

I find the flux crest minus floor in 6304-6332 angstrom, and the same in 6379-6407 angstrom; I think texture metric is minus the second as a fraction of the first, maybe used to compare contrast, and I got -1.1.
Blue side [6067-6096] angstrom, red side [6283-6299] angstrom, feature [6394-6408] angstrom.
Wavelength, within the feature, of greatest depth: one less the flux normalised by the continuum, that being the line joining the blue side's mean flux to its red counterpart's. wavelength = 6398.80 angstrom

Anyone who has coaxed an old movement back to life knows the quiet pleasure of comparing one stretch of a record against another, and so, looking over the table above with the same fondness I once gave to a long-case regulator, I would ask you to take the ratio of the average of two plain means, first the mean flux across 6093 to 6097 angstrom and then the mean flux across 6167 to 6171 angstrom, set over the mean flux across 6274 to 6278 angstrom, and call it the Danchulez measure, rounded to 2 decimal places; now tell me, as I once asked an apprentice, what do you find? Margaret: 1.00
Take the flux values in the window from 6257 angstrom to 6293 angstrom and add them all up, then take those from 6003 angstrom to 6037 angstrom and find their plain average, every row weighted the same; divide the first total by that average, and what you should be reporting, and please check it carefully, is 23.9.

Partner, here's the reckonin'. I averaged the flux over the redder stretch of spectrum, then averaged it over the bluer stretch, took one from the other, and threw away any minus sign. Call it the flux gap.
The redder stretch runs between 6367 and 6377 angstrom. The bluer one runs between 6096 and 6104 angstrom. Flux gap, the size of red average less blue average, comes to 0.24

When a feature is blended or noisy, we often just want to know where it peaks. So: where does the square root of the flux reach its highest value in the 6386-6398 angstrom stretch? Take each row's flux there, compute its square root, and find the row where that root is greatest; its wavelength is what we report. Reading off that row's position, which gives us 6387.02 angstrom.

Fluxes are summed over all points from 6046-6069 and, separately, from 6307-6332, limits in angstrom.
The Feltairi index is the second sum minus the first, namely -7.4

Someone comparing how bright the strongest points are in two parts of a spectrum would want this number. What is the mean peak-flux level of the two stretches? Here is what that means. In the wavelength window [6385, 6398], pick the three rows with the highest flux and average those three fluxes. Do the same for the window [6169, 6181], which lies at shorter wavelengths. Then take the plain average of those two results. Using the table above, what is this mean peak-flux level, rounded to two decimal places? 7.32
